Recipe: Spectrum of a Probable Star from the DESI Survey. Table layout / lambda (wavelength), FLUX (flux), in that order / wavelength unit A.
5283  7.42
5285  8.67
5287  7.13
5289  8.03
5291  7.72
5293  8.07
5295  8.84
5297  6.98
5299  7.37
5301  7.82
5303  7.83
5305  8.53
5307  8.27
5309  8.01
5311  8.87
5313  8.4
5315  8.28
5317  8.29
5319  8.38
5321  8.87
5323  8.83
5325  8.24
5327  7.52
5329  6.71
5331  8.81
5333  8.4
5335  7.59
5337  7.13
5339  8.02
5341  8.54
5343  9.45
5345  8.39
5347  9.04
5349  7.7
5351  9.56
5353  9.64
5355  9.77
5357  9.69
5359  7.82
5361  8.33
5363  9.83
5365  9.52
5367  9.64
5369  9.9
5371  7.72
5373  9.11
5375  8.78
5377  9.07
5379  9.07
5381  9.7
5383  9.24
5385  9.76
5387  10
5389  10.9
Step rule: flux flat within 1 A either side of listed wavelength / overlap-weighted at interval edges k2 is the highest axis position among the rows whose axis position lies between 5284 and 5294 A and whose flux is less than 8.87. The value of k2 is 5293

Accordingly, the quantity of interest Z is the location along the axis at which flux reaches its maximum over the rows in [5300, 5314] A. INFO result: 5311 A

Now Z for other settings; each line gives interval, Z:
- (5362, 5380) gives 5369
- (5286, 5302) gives 5295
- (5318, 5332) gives 5321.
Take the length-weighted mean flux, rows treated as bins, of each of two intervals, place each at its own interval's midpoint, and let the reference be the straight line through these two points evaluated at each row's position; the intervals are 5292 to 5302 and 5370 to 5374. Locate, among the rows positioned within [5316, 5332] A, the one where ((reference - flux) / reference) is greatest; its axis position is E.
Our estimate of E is 5329 A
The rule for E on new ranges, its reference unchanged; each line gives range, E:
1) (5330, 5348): 5337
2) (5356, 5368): 5359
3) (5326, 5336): 5329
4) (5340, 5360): 5349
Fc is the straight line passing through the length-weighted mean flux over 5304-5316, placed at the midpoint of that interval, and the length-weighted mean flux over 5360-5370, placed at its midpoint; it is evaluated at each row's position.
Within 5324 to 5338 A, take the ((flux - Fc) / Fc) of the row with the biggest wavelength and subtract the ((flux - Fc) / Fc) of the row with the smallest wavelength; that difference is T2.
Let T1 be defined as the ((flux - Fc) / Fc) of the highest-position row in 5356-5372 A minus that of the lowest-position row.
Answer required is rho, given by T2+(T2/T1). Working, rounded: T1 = -0.24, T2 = -0.15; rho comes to 0.5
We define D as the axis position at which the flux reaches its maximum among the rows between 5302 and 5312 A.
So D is 5311 A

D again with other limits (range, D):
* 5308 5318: 5311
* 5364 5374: 5369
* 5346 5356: 5355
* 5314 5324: 5321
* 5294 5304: 5295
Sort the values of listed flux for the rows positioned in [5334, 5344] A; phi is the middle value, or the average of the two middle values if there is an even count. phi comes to 8.02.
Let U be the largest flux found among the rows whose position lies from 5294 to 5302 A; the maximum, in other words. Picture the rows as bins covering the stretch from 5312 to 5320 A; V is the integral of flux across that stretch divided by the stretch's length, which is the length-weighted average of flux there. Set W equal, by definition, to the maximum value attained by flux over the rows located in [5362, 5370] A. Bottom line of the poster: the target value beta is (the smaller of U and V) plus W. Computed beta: 18.2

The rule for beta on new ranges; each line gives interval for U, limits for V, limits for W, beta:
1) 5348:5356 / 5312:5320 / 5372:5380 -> 17.4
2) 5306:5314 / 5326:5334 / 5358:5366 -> 17.7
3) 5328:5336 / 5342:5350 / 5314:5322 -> 17.5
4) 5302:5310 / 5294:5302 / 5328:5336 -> 16.6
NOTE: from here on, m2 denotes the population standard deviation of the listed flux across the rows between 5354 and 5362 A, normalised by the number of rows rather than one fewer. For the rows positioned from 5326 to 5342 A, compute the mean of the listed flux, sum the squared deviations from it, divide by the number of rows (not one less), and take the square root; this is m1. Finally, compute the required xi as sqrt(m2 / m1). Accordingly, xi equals 1.11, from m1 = 0.68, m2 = 0.85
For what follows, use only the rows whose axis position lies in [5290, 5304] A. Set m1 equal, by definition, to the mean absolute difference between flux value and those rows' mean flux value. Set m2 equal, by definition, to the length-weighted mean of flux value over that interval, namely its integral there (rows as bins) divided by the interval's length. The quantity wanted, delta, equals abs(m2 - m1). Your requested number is 7.42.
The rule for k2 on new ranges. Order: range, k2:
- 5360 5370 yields 5361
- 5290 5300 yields 5299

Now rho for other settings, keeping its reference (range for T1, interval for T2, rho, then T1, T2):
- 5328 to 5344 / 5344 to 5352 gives 0.5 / 0.28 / 0.12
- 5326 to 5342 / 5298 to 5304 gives 0.6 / 0.09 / 0.05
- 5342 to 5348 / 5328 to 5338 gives -0.6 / -0.05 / 0.03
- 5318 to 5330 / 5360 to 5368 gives -0.5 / -0.21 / 0.13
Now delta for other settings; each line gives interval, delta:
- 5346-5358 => 8.66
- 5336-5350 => 7.72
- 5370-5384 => 8.55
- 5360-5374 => 8.50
